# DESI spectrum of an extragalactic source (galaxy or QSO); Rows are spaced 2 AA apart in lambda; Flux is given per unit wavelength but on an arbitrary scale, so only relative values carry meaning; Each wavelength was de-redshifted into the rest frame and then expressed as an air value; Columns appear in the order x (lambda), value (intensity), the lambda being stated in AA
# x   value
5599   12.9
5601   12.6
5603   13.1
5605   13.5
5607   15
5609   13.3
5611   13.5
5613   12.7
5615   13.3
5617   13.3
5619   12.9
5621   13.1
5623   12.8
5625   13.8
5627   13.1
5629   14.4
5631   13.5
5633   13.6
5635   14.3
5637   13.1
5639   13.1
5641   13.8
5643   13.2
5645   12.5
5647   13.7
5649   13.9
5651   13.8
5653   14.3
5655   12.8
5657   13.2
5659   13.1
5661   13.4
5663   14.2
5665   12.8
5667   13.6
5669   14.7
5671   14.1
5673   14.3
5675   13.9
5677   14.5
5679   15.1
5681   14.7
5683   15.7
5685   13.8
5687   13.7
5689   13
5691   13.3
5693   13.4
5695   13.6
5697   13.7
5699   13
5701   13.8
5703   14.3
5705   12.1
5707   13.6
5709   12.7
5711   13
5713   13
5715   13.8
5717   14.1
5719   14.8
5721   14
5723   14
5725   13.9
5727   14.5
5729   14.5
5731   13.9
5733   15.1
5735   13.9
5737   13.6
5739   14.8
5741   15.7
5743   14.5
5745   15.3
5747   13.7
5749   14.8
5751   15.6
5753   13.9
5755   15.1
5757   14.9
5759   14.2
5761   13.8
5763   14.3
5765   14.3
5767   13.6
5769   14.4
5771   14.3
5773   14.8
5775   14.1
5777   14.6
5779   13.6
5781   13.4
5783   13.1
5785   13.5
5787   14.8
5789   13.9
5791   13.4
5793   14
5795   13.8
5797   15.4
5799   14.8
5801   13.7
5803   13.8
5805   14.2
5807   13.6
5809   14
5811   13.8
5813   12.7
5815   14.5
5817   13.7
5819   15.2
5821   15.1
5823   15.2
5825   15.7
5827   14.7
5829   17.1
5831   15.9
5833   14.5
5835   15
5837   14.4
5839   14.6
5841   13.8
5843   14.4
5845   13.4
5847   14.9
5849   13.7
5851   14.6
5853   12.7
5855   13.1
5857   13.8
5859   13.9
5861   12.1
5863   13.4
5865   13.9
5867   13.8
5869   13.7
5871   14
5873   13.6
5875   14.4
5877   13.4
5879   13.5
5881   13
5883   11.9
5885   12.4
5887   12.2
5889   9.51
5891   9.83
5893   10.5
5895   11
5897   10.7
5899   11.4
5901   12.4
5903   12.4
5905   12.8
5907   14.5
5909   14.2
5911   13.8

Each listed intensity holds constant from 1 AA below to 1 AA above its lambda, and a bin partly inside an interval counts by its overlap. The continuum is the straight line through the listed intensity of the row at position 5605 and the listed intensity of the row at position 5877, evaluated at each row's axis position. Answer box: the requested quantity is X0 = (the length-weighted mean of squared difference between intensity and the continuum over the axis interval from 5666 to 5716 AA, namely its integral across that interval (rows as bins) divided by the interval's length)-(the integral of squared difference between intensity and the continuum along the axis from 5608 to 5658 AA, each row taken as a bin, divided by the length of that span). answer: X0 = 0.4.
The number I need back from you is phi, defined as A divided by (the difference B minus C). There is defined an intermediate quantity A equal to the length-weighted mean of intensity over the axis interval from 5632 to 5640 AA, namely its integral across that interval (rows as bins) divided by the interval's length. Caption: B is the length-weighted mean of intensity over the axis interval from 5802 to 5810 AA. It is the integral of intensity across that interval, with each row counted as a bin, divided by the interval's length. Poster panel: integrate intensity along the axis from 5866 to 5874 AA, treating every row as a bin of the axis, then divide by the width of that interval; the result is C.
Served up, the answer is 108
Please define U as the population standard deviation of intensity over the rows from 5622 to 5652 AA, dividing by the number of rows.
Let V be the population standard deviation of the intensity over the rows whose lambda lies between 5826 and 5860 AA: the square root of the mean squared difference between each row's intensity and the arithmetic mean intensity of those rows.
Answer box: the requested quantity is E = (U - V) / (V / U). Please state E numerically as -0.3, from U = 0.52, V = 1.01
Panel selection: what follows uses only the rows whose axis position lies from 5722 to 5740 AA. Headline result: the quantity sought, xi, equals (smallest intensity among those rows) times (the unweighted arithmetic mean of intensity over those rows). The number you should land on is 194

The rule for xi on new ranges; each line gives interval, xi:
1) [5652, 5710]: 166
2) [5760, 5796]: 183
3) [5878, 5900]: 109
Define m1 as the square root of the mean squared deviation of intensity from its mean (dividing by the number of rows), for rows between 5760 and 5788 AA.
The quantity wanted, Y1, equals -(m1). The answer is -0.52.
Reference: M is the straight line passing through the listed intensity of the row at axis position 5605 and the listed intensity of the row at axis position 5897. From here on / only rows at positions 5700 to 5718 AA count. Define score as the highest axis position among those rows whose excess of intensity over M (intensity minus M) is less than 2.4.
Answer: 5717 AA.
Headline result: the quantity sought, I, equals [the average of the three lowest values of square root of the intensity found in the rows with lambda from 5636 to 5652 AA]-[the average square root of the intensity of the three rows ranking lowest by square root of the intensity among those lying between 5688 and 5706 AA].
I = 0.03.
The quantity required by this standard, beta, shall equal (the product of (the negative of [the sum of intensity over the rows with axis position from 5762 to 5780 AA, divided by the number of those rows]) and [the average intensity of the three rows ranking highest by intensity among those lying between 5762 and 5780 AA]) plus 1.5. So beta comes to -206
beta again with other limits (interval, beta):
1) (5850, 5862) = -187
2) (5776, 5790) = -198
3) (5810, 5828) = -221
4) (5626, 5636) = -193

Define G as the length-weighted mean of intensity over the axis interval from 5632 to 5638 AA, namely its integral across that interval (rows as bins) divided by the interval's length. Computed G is 13.7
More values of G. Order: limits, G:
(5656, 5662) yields 13.2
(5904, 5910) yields 13.8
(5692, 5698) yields 13.6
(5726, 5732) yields 14.3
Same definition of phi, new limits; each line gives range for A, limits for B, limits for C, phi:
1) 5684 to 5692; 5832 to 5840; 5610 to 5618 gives 9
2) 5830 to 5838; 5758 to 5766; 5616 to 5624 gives 13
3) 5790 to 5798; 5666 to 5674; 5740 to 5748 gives -23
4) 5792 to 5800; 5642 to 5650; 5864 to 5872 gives -28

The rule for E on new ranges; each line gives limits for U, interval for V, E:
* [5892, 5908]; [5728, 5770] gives 1.2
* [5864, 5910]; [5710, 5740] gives 2.1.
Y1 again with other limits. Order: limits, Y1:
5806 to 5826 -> -0.89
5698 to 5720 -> -0.75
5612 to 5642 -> -0.49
